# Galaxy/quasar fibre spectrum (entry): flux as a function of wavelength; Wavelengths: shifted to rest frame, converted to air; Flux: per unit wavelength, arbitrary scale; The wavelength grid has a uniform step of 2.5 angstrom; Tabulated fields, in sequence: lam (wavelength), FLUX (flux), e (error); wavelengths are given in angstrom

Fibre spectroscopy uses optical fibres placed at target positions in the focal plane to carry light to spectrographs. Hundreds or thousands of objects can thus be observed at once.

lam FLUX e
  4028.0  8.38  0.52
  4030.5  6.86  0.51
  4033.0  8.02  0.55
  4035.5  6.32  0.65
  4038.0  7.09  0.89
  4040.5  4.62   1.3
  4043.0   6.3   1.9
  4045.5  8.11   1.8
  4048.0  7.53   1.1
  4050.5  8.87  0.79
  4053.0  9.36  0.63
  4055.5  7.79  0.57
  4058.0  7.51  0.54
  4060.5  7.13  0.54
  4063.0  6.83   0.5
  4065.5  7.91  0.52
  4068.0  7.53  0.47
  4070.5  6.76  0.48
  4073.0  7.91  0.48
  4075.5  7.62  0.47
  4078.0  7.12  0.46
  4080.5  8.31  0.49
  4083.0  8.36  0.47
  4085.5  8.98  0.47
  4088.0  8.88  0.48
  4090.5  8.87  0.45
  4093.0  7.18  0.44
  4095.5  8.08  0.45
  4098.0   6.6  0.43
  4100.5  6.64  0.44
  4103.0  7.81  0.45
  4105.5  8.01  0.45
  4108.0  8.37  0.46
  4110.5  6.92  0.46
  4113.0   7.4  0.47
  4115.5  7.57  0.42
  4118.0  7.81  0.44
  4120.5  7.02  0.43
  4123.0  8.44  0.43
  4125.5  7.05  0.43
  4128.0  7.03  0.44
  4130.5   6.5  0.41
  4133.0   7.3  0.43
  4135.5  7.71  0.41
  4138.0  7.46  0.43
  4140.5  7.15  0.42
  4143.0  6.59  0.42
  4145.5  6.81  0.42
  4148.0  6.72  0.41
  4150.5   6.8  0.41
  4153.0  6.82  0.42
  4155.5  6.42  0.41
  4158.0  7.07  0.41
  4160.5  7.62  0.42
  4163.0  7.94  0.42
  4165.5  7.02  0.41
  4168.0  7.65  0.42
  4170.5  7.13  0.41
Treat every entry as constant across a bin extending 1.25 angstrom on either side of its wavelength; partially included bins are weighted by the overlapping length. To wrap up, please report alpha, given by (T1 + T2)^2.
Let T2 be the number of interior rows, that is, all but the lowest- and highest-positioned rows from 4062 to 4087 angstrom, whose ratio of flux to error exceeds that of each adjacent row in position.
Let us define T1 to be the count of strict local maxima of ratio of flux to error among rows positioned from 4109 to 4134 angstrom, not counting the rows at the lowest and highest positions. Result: 16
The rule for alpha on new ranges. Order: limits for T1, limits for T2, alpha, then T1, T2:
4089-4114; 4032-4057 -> 9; 2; 1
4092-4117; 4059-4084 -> 16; 2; 2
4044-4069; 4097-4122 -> 16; 2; 2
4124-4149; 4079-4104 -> 16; 1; 3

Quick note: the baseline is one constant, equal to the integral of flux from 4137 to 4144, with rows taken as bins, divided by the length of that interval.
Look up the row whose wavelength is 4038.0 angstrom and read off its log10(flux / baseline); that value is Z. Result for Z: 0.001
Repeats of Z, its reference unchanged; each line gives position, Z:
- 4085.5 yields 0.104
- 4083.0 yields 0.073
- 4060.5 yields 0.004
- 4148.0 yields -0.022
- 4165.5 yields -0.003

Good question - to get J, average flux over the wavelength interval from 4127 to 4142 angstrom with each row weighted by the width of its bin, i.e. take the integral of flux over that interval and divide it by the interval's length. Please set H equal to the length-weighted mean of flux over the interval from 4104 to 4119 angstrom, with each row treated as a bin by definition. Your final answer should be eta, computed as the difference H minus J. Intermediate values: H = 7.7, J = 7.18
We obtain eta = 0.5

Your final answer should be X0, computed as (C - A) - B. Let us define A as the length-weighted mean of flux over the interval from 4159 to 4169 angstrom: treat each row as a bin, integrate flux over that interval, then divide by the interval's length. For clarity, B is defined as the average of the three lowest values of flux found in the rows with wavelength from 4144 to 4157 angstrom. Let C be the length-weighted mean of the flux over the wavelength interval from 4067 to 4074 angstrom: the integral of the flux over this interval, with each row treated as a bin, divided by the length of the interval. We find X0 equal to -6.8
